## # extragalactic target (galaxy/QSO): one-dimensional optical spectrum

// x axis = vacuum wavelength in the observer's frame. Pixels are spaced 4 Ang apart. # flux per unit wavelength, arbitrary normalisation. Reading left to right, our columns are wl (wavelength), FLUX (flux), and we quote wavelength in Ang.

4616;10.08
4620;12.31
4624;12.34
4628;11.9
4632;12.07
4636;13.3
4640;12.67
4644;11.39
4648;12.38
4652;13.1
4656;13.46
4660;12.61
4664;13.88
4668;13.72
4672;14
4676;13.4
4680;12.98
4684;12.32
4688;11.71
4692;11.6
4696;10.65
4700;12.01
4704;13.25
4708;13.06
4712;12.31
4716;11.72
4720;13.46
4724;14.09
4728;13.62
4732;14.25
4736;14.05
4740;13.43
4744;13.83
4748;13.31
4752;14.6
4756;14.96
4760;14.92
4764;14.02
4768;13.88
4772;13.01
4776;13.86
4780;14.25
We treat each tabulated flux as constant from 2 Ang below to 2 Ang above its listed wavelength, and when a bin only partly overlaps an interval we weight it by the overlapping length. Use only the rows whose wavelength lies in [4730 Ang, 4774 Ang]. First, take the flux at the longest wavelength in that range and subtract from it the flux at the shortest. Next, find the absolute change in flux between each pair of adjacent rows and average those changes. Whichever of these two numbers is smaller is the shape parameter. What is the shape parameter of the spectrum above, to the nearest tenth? -1.2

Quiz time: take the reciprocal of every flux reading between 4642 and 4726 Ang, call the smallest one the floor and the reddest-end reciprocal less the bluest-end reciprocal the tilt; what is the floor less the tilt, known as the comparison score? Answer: 0.088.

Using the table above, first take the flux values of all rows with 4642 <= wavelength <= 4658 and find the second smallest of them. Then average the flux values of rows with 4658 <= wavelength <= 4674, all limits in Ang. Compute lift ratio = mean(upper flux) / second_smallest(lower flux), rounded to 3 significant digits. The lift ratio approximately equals 1.09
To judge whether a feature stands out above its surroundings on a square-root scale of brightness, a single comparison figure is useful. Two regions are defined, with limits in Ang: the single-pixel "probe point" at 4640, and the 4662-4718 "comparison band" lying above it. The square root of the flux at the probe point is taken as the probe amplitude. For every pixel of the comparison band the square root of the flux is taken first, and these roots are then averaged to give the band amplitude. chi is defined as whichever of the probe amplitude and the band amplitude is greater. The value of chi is 3.56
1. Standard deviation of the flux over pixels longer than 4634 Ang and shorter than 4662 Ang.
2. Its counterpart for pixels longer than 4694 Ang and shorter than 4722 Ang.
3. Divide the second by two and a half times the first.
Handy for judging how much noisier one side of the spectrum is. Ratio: 0.57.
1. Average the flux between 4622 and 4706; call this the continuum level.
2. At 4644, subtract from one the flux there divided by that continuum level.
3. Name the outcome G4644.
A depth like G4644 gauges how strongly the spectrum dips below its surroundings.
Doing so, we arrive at 0.10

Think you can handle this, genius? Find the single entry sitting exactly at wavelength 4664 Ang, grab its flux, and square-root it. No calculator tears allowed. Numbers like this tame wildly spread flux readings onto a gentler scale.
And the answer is 3.73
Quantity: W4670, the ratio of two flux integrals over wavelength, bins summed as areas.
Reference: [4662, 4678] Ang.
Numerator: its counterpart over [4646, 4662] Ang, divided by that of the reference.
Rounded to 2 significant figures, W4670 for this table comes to 0.94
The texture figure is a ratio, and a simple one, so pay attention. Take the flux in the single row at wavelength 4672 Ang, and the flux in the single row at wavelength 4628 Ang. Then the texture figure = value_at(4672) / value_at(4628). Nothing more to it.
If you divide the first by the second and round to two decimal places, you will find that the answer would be 1.18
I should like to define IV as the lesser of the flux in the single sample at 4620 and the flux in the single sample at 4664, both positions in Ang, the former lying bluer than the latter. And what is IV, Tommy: 12.3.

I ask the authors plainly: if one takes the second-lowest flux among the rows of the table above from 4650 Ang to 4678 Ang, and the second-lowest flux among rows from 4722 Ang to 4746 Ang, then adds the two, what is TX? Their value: 26.7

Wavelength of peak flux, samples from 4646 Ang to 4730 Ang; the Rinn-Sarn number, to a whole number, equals 4724 Ang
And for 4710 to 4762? 4756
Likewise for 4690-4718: 4704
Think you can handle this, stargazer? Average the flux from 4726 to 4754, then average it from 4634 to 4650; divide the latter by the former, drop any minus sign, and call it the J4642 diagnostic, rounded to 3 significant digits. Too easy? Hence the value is 0.897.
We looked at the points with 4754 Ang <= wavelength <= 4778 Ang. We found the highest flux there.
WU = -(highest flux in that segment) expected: -15.0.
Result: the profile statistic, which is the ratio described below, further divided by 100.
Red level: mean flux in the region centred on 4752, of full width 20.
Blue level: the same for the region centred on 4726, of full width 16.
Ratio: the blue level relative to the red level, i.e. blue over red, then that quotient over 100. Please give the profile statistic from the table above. 0.0097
